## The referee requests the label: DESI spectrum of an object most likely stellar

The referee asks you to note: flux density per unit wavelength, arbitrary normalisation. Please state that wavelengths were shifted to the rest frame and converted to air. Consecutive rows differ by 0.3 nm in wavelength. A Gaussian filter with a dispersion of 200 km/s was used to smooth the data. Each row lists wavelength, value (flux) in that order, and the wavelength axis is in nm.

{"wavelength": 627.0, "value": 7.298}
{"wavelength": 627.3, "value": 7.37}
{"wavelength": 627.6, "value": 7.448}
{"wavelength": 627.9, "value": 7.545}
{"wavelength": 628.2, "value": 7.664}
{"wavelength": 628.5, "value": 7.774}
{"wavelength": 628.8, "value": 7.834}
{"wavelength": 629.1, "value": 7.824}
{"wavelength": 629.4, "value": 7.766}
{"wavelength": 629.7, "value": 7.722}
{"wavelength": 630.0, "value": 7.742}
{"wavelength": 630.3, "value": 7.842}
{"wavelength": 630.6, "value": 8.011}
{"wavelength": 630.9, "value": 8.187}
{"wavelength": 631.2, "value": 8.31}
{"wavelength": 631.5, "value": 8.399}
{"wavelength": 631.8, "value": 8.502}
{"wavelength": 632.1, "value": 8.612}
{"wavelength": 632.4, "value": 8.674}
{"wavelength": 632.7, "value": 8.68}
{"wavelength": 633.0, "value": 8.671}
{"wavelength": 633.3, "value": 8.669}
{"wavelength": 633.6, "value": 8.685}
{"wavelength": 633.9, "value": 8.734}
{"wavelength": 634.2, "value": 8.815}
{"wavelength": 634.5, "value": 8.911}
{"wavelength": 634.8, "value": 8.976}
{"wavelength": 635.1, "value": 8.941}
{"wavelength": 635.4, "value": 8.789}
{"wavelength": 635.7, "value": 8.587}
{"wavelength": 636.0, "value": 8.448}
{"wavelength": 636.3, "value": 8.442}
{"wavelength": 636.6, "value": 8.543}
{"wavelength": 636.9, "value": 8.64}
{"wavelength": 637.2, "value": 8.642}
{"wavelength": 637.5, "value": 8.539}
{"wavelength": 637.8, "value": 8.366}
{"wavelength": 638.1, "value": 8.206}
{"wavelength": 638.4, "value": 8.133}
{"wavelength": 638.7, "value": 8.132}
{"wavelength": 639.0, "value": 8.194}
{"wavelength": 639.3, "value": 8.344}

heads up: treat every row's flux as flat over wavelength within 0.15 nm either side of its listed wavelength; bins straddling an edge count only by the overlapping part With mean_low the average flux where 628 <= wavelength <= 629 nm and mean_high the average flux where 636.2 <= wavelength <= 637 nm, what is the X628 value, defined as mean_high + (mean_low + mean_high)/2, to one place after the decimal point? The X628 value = 16.7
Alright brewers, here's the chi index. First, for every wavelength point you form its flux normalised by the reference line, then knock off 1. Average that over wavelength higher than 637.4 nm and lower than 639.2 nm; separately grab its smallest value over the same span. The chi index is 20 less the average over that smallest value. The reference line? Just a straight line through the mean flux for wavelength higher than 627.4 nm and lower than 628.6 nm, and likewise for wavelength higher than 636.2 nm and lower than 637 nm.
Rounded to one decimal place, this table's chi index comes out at 19.3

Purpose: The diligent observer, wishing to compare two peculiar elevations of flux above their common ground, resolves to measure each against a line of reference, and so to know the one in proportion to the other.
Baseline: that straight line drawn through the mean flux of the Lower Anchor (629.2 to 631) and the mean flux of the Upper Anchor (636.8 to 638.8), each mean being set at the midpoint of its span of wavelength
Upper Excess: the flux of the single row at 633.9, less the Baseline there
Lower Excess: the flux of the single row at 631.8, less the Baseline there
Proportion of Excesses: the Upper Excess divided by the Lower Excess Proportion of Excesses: 1.2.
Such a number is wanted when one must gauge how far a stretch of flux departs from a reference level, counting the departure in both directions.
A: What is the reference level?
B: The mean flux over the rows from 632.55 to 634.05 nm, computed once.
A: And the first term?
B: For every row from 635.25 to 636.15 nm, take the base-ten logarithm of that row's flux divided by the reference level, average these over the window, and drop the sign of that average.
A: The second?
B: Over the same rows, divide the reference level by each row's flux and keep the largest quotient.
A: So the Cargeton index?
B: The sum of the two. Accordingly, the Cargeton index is 1.03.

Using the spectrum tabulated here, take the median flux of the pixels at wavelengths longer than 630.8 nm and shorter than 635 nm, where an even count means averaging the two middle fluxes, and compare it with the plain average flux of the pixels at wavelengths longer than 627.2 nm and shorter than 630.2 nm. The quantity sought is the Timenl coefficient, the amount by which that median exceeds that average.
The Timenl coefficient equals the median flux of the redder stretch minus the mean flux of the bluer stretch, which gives 1.0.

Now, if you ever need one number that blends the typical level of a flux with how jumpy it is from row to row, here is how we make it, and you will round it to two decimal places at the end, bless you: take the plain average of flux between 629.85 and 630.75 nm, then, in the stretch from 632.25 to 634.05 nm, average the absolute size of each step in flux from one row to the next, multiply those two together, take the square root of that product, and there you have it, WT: 0.36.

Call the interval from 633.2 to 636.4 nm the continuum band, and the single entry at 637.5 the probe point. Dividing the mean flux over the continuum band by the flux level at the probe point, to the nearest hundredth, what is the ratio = 1.02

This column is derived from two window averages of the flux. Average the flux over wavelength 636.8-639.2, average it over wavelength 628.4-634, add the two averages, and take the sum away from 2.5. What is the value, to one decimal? -14.1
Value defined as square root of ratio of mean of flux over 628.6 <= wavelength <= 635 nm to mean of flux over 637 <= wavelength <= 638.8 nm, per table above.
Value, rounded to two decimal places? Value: 1.00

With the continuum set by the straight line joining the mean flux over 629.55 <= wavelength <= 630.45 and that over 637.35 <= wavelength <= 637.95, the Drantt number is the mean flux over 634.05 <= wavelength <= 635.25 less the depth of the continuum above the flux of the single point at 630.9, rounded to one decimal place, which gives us 9.2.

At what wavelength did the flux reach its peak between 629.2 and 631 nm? 630.9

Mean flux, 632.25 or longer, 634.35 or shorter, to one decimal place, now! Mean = 8.7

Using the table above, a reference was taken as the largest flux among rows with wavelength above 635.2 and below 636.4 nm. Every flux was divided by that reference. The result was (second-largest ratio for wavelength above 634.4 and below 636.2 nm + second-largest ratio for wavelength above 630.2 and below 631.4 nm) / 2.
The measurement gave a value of 0.974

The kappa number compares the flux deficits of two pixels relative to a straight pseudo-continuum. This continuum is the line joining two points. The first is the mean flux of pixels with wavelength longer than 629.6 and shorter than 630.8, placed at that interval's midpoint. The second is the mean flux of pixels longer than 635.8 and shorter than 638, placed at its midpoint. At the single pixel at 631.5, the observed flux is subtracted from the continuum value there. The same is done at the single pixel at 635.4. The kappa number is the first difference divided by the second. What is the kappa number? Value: 1.0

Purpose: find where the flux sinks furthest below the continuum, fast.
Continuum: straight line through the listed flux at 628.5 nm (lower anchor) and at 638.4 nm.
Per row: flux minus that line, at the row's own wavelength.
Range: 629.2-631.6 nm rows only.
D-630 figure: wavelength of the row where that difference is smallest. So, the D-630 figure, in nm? 629.7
